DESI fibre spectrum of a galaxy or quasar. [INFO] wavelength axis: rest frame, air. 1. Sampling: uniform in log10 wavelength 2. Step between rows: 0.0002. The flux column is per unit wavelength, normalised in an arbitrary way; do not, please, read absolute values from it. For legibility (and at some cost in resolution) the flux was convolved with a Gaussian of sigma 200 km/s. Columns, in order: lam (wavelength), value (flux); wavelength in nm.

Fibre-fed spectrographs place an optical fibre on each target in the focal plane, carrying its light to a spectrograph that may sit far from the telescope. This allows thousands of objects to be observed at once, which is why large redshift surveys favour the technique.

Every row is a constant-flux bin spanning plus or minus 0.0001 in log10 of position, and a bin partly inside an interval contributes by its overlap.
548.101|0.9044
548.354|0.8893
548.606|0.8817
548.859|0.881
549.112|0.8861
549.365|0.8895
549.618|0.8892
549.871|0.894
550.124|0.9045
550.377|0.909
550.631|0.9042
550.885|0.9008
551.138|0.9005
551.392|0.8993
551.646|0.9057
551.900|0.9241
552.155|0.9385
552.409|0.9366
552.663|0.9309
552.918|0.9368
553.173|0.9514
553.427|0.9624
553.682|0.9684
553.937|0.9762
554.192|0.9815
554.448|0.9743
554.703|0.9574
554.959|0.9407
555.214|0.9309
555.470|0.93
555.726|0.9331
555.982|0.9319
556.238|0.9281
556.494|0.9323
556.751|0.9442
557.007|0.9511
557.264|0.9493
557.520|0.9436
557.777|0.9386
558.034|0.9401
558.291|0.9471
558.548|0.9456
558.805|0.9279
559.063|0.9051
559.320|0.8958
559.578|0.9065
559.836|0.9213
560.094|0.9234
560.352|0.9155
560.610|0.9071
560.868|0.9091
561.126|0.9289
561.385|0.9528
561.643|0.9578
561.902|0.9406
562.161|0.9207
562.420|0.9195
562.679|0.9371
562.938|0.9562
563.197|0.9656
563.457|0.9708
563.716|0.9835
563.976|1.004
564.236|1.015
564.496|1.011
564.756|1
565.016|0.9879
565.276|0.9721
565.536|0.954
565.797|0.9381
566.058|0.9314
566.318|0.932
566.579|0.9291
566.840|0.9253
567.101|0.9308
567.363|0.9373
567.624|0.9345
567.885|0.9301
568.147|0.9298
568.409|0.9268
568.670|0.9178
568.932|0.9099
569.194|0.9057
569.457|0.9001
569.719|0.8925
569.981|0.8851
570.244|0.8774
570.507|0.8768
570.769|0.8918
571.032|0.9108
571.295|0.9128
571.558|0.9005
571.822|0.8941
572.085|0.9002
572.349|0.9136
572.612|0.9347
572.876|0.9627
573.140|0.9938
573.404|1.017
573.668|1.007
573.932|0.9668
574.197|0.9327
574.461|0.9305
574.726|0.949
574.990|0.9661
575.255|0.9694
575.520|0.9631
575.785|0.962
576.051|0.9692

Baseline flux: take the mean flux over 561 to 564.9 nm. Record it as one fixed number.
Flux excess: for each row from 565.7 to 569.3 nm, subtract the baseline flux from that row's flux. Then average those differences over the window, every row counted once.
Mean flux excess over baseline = -0.037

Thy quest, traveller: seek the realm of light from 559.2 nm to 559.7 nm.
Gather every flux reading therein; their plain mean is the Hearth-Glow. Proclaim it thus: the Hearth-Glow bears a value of 0.901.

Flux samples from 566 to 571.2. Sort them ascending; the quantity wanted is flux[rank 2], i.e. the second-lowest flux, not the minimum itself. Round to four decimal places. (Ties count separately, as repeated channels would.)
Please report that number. 0.8774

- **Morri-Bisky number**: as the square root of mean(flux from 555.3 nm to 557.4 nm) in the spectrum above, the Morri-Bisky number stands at 0.968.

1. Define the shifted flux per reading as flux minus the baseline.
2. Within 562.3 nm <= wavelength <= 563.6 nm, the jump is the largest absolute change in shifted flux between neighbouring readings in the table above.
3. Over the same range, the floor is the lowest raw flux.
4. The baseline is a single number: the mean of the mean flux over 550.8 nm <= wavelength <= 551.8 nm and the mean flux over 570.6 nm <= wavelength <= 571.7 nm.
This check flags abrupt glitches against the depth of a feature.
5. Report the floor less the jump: 0.900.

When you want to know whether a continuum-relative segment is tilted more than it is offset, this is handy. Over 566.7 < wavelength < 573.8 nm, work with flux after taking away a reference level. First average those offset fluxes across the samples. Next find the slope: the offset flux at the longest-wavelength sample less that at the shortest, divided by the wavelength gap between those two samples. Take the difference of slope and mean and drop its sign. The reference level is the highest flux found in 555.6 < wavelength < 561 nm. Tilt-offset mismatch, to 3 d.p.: 0.040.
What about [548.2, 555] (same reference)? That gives 0.036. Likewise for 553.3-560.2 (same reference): 0.005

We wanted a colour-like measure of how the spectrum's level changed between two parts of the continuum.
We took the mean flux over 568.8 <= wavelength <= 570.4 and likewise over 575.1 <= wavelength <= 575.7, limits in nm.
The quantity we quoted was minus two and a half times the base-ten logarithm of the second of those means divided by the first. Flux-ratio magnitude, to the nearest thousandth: -0.083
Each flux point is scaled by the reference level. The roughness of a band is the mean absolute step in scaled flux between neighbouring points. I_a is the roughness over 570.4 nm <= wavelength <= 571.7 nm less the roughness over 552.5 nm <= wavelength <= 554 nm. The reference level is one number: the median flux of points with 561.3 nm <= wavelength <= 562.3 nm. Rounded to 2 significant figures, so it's 0.0032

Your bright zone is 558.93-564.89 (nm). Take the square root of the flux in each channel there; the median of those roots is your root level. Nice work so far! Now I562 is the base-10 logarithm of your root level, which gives -0.0141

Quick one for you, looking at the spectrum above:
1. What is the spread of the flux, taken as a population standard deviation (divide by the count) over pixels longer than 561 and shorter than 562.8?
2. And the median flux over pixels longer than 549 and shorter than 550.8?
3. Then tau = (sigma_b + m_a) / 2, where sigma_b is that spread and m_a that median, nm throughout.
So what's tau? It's 0.454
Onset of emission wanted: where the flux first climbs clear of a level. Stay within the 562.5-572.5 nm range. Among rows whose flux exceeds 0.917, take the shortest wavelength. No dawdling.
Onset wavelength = 562.679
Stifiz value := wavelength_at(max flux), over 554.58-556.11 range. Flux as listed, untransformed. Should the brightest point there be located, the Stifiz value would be 554.703 nm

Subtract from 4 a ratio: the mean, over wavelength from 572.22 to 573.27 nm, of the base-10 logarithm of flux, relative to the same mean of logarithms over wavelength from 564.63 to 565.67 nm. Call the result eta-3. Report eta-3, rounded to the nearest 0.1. 1.7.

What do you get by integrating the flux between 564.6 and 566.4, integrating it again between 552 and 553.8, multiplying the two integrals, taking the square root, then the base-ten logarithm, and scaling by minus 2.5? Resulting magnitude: -0.587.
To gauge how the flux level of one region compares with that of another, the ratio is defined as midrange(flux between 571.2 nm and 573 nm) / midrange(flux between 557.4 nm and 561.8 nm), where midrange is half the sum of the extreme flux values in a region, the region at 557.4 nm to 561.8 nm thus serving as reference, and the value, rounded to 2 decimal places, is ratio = 1.00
